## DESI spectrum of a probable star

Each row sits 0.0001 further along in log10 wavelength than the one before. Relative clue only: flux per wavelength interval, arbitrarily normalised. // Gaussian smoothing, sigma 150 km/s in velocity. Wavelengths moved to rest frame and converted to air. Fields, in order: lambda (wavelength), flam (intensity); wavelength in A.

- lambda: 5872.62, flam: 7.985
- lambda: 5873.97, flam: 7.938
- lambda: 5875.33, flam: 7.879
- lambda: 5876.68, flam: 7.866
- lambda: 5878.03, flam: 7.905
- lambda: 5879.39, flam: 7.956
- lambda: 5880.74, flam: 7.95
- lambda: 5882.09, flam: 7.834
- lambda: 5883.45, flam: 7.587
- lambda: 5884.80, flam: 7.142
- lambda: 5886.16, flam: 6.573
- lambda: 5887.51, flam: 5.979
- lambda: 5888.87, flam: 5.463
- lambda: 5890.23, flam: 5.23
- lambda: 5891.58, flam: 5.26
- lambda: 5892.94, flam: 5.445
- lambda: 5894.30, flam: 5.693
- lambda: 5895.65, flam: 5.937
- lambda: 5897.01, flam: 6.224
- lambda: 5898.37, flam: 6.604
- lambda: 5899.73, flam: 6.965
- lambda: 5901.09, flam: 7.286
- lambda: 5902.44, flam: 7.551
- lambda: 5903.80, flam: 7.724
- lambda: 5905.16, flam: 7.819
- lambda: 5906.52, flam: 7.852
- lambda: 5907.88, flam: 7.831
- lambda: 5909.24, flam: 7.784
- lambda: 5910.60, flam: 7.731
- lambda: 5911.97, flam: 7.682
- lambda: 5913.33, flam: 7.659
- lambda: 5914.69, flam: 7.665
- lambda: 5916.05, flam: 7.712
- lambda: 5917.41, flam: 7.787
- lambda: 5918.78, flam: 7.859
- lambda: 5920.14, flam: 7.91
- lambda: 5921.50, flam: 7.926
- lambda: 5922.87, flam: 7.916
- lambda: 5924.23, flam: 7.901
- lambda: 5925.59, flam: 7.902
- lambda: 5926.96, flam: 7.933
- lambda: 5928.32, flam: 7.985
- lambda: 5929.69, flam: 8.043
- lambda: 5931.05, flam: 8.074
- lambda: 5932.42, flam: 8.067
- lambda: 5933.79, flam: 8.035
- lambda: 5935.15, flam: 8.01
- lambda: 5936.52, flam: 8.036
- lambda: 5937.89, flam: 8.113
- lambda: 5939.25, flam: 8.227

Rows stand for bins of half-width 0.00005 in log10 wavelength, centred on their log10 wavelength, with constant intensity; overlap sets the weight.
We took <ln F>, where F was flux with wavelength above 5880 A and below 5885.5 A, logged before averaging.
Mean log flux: 2.03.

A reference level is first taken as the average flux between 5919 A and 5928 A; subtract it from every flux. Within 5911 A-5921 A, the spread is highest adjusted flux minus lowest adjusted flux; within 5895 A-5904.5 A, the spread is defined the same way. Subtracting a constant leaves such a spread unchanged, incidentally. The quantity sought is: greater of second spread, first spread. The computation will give 1.8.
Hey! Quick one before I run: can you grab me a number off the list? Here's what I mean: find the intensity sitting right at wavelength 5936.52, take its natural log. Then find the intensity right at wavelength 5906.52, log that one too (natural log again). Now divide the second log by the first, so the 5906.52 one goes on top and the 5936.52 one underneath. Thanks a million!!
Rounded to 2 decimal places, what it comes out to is 0.99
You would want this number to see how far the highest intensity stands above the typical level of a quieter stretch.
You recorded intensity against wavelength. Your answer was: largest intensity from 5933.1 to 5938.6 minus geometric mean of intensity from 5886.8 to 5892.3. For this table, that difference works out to 2.6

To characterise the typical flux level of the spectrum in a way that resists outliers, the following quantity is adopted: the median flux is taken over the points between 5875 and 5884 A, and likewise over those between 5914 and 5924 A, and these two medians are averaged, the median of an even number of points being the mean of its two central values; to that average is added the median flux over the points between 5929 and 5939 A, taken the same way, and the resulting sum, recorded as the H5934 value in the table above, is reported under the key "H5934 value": 15.9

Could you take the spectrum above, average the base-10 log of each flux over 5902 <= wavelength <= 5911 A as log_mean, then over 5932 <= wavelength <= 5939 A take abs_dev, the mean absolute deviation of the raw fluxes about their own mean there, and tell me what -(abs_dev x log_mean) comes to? -0.03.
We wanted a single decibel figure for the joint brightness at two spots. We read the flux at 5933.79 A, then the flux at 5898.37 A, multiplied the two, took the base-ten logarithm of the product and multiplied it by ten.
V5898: 17.2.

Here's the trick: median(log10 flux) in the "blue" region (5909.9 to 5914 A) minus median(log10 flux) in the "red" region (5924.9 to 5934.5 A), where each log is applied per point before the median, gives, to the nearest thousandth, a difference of -0.020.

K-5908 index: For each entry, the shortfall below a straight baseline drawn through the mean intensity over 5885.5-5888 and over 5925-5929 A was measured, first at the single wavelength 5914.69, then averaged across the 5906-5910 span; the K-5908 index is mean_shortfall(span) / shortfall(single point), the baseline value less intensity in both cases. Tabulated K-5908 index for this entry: 2.9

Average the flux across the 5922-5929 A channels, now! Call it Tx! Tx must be 7.93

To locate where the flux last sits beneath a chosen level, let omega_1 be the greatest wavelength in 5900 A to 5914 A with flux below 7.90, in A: 5913.33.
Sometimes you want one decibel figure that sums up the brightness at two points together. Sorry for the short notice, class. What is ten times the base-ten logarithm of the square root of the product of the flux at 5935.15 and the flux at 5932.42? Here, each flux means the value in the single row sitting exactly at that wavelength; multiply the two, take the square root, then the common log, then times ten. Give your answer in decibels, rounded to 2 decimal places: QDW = 9.05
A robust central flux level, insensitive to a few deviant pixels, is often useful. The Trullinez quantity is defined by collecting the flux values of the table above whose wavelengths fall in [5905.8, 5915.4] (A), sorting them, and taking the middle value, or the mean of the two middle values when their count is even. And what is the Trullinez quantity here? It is 7.73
